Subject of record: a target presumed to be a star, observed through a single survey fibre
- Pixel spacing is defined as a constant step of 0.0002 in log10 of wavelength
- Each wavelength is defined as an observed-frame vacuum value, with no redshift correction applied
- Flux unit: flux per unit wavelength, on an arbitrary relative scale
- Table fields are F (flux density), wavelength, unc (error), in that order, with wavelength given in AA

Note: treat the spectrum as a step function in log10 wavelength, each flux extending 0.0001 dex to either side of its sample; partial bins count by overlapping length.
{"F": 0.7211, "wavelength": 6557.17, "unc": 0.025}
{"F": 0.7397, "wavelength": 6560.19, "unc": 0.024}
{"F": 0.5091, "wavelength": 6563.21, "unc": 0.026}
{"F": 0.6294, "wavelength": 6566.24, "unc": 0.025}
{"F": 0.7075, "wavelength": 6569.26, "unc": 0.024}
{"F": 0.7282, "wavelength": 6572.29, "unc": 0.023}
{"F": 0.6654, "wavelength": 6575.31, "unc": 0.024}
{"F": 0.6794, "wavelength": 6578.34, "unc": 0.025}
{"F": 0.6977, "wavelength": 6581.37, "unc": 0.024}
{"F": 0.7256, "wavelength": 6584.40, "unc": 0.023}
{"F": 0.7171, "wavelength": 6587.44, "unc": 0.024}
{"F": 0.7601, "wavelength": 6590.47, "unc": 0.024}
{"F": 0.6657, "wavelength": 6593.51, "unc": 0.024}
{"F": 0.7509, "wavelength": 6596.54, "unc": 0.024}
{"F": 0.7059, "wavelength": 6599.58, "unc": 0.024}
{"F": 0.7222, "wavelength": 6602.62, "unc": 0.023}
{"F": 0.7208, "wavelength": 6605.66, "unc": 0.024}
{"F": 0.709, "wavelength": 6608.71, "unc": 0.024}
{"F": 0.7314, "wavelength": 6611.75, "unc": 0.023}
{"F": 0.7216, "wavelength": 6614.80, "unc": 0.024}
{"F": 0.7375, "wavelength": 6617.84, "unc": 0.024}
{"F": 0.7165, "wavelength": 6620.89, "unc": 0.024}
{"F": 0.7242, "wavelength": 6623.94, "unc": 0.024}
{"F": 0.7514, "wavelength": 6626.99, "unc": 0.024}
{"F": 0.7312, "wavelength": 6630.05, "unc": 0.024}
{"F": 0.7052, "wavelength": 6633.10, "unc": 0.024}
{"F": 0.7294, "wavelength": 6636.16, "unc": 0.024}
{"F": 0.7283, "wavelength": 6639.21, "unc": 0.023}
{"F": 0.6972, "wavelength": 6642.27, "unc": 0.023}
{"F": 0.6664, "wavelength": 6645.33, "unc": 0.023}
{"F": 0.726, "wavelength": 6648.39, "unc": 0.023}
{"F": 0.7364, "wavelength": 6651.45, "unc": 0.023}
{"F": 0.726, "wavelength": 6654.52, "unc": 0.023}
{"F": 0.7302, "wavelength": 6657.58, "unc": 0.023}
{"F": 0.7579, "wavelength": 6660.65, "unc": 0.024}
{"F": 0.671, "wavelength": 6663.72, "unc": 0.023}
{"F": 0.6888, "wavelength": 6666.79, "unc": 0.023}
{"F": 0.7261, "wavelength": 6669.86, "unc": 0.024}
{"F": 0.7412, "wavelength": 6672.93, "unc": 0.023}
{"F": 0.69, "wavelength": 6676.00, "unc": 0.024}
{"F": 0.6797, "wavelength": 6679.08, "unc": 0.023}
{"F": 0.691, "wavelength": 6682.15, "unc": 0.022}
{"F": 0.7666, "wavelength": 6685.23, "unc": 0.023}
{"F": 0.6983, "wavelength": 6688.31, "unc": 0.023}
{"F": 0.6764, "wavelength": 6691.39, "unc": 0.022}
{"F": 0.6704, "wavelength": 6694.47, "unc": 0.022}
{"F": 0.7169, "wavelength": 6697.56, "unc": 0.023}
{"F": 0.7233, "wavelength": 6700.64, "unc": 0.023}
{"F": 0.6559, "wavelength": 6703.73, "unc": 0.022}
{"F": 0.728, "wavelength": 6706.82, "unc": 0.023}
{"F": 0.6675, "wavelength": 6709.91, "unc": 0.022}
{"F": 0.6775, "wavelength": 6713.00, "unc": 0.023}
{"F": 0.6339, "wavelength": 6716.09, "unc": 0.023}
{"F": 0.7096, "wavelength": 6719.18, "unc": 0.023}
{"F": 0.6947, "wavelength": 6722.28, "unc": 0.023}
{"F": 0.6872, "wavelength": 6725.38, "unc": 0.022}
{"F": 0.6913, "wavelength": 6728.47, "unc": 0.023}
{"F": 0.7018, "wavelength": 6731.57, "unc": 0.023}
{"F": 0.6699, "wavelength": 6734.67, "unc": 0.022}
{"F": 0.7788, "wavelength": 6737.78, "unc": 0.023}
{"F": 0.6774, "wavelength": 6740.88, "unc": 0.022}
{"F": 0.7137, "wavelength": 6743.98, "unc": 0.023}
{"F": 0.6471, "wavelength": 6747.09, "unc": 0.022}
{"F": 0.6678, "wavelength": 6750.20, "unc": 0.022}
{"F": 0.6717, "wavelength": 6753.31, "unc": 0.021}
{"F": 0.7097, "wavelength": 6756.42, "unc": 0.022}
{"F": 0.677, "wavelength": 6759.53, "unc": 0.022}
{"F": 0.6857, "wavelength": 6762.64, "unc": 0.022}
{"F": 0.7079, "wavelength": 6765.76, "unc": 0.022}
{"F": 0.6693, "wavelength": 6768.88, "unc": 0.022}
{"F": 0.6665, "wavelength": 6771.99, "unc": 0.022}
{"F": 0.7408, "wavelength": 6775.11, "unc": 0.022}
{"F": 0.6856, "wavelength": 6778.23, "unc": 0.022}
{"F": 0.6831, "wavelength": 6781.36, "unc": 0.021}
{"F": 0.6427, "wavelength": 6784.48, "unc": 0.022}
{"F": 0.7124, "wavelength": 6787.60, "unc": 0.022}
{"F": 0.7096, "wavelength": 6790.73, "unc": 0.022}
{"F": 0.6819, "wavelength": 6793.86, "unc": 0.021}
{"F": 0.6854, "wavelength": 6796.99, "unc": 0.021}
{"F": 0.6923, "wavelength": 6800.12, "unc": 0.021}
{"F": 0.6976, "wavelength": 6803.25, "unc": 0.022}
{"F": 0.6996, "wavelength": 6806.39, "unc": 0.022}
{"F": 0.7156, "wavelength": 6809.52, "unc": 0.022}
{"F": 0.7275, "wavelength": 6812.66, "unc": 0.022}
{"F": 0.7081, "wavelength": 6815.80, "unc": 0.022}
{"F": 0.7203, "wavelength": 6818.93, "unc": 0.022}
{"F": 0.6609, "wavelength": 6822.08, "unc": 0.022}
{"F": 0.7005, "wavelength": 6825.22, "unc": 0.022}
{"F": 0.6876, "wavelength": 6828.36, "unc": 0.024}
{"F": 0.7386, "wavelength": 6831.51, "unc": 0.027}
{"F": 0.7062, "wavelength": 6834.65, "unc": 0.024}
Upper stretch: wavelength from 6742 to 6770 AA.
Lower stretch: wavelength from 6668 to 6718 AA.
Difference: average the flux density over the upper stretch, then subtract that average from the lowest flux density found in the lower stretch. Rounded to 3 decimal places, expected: -0.049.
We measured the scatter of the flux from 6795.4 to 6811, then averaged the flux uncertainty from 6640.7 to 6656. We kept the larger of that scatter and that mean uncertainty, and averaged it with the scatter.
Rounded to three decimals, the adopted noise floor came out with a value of 0.017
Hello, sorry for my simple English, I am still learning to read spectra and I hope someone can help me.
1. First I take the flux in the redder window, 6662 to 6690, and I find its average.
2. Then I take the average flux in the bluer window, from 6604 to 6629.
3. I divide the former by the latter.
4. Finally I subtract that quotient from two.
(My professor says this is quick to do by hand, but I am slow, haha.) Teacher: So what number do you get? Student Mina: 1.03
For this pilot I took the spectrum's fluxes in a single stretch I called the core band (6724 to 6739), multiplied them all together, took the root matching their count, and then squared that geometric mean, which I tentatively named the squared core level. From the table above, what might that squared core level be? 0.497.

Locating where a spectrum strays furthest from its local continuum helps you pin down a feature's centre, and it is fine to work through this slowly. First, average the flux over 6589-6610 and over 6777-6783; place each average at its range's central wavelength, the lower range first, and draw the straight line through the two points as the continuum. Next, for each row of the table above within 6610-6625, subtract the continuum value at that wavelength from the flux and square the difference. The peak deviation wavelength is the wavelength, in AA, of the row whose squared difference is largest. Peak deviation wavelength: 6617.84 AA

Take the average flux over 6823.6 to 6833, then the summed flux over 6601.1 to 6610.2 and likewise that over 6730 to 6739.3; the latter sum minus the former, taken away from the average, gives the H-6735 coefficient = 0.710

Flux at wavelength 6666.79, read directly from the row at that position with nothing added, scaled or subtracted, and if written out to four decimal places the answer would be 0.6888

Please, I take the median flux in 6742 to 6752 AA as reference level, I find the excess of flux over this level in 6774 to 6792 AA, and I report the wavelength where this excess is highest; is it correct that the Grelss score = 6775.11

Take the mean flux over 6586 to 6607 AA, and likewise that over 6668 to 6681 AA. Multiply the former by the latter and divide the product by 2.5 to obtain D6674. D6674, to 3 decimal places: 0.204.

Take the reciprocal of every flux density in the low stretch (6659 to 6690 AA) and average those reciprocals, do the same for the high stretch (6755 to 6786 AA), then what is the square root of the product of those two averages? 1.43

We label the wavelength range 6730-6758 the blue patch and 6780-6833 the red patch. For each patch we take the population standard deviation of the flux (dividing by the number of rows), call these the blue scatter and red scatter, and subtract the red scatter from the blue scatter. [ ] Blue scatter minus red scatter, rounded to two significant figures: 0.014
